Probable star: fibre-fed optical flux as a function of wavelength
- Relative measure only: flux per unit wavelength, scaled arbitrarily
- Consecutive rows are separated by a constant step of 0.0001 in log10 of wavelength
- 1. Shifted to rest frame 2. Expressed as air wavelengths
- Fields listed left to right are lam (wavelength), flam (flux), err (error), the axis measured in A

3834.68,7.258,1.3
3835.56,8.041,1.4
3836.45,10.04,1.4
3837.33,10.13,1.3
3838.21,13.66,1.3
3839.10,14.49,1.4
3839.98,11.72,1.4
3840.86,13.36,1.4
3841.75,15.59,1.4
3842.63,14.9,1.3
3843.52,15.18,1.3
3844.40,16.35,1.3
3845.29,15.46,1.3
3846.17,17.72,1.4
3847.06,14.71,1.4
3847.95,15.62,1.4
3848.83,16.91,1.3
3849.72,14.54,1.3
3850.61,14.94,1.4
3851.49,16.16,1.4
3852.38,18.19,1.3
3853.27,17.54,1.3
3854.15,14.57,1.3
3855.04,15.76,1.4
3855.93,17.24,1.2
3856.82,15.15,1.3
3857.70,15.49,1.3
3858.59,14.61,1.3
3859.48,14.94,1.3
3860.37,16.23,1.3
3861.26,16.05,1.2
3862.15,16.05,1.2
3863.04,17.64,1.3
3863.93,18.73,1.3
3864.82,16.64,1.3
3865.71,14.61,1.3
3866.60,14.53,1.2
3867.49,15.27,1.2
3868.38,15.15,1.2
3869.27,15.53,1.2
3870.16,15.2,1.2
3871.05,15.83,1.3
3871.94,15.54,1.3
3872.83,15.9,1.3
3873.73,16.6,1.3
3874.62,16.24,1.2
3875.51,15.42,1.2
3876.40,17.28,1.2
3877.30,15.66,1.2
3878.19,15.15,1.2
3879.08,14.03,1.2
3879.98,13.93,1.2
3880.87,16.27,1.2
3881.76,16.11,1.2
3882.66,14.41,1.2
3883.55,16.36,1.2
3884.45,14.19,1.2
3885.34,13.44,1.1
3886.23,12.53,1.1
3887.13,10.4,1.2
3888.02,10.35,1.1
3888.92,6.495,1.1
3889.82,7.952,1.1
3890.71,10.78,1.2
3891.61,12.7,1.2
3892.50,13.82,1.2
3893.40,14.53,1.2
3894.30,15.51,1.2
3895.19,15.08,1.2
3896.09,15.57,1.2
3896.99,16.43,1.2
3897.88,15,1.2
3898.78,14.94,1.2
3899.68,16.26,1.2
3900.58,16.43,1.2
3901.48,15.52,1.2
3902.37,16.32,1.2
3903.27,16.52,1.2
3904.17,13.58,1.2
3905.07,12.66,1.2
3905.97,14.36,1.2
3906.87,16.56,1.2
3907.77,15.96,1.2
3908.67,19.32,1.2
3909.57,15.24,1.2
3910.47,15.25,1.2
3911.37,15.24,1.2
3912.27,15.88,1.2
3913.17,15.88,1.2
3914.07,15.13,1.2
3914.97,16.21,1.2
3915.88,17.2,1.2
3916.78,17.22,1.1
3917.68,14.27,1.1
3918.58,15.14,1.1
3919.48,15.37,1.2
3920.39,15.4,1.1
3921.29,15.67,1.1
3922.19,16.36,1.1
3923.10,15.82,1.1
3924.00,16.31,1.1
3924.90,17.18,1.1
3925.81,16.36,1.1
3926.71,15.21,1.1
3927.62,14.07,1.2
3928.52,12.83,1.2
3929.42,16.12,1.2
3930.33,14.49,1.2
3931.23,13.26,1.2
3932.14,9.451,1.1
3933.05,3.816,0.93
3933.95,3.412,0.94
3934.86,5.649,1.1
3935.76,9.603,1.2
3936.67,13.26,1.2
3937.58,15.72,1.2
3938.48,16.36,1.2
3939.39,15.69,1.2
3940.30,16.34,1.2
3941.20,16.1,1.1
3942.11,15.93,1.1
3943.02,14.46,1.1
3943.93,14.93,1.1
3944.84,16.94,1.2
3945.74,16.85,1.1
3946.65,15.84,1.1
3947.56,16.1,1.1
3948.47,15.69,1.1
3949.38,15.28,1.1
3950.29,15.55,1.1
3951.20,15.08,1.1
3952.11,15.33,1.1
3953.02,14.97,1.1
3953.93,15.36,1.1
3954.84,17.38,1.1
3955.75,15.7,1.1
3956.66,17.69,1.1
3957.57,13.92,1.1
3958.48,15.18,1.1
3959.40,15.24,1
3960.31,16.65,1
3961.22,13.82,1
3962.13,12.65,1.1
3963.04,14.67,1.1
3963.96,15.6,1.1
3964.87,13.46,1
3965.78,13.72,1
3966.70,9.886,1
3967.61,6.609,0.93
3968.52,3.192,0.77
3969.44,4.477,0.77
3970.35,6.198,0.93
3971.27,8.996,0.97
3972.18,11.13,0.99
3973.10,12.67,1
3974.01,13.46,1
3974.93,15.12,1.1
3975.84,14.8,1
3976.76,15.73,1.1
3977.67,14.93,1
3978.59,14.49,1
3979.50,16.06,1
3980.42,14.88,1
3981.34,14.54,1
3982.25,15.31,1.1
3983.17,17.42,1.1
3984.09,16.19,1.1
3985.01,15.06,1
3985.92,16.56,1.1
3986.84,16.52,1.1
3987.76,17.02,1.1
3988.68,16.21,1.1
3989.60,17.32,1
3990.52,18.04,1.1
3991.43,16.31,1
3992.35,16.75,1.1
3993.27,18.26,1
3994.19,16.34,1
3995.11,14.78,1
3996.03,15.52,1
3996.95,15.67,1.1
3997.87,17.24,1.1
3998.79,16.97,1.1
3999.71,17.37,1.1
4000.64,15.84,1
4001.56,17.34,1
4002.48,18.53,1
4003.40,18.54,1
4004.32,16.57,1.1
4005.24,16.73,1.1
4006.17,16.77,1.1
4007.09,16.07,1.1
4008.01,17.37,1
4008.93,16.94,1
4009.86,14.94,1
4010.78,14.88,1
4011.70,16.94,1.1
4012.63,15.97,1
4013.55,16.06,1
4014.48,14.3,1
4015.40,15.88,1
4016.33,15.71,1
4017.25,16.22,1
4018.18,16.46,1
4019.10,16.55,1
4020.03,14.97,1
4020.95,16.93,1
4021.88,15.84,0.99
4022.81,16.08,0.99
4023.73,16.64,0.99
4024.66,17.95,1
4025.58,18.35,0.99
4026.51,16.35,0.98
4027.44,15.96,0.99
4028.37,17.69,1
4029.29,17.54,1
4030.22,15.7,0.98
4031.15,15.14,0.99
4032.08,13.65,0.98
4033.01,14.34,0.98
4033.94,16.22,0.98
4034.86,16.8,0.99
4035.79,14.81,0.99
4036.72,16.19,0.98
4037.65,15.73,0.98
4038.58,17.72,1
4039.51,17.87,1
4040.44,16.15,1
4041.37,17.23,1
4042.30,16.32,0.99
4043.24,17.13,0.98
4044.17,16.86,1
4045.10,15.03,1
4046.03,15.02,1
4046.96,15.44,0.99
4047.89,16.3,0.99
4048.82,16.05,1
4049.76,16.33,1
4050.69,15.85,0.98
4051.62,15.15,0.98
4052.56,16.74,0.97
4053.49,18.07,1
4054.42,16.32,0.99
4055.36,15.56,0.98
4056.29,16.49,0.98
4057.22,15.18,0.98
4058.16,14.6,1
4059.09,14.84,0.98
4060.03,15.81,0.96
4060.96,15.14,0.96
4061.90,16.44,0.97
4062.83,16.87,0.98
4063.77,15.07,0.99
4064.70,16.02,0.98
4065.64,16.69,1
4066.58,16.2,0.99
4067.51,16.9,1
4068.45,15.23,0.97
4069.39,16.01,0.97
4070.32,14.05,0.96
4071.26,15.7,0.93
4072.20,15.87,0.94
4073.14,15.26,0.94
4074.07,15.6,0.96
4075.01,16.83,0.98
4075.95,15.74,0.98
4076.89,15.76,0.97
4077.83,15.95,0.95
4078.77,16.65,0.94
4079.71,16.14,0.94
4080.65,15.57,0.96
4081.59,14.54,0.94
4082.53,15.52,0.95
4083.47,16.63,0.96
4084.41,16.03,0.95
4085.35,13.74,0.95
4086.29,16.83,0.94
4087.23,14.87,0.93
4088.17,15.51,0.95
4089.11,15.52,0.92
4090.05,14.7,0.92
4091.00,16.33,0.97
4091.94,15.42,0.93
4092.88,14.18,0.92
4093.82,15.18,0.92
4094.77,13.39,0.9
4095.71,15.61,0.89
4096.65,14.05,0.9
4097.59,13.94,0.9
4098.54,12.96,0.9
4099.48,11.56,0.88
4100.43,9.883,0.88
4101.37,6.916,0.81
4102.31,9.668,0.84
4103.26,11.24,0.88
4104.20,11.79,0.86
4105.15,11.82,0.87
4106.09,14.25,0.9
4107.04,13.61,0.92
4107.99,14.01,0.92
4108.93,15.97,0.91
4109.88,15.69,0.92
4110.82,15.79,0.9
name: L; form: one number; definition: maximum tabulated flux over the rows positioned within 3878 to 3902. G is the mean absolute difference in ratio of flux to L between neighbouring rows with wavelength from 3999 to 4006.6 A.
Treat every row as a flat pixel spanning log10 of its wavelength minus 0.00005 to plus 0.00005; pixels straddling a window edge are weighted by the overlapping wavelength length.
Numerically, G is 0.056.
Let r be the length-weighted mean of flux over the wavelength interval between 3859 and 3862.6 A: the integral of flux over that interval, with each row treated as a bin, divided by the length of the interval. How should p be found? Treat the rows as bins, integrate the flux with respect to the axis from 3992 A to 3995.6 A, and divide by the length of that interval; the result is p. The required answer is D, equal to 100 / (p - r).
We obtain 138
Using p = 16.5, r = 15.8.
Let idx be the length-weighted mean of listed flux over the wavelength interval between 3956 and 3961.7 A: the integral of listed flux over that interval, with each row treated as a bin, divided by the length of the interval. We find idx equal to 15.4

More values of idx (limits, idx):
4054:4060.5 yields 15.5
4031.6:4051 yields 16.1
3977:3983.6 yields 15.4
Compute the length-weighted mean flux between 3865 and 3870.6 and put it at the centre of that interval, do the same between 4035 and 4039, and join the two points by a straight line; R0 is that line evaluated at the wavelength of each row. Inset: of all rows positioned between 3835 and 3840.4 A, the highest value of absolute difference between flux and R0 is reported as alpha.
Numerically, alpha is 6.9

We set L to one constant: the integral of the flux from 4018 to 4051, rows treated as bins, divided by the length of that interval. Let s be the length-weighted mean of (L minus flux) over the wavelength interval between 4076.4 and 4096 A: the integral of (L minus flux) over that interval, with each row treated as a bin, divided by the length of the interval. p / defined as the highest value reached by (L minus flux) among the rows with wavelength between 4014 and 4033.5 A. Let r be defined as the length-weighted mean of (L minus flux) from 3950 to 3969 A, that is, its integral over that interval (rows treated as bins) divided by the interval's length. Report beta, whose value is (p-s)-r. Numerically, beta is -0.6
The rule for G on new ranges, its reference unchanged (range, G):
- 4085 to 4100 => 0.079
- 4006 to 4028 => 0.057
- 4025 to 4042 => 0.072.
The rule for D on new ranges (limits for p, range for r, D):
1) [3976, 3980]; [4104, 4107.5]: 43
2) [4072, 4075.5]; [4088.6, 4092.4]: 238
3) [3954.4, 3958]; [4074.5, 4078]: 675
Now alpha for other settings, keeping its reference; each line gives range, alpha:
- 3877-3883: 1.3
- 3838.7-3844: 3.2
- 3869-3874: 1.4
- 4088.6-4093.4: 2.3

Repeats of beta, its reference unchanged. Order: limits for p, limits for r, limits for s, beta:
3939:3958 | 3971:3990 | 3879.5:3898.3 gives -1.7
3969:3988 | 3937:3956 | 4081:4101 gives 9.6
